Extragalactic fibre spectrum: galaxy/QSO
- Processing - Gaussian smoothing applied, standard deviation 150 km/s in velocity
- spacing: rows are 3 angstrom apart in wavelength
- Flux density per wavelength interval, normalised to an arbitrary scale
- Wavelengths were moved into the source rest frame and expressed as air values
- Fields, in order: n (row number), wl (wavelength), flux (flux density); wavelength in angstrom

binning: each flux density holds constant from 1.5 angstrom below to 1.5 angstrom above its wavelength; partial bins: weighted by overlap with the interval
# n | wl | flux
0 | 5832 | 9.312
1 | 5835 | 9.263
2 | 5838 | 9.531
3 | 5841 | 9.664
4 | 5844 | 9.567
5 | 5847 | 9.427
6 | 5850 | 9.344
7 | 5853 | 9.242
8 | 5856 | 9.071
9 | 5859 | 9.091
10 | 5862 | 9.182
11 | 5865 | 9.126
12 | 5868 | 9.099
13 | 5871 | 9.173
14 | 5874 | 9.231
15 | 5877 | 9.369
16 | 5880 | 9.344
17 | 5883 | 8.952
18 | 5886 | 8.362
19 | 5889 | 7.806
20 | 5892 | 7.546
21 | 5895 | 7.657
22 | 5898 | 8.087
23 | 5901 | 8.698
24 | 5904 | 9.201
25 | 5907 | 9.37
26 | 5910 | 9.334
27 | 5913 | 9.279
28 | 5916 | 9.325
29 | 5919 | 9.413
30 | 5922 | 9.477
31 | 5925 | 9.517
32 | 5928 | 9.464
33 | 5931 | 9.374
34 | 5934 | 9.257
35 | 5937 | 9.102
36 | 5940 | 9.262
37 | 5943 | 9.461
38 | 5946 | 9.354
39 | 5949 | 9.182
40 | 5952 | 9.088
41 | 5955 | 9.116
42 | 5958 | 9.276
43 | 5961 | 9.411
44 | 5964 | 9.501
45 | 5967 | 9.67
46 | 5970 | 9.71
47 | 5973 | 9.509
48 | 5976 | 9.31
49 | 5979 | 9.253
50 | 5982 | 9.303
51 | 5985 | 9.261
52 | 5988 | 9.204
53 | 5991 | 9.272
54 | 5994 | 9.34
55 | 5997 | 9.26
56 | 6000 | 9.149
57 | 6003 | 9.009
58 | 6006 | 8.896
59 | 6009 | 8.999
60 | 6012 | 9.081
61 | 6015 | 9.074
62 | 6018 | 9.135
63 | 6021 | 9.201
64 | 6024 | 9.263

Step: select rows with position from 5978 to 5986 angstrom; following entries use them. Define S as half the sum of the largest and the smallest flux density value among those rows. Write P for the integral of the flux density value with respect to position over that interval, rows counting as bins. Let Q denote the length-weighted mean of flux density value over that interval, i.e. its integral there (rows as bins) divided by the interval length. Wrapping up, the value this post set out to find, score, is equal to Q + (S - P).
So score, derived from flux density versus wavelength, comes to -55.6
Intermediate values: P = 74.2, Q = 9.3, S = 9.28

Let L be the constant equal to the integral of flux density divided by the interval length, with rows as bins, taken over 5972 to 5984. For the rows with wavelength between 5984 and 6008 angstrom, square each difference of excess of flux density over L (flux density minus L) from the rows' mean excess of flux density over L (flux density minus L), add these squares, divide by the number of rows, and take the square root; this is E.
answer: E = 0.14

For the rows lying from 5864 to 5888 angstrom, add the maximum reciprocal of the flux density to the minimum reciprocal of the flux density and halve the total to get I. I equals 0.113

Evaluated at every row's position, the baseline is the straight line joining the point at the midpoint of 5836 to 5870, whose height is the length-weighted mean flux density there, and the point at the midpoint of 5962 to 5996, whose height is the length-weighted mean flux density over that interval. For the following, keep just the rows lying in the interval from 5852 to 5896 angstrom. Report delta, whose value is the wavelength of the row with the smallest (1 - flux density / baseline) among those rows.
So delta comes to 5877 angstrom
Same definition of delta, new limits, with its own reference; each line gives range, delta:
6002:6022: 6021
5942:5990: 5970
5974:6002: 5994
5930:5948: 5943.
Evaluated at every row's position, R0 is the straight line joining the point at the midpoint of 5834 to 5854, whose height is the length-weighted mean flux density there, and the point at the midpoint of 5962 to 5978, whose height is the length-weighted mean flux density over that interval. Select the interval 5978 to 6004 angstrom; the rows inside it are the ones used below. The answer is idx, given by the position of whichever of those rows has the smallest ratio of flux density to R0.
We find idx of 6003 angstrom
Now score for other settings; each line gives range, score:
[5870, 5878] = -55.5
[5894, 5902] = -48.8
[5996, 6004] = -54.8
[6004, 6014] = -72.0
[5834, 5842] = -57.0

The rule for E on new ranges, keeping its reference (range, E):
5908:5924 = 0.07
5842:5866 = 0.16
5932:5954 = 0.12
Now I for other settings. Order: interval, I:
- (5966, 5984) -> 0.106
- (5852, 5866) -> 0.109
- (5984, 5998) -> 0.108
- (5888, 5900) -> 0.128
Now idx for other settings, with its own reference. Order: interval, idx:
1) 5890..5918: 5892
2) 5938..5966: 5952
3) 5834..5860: 5856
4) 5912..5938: 5937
